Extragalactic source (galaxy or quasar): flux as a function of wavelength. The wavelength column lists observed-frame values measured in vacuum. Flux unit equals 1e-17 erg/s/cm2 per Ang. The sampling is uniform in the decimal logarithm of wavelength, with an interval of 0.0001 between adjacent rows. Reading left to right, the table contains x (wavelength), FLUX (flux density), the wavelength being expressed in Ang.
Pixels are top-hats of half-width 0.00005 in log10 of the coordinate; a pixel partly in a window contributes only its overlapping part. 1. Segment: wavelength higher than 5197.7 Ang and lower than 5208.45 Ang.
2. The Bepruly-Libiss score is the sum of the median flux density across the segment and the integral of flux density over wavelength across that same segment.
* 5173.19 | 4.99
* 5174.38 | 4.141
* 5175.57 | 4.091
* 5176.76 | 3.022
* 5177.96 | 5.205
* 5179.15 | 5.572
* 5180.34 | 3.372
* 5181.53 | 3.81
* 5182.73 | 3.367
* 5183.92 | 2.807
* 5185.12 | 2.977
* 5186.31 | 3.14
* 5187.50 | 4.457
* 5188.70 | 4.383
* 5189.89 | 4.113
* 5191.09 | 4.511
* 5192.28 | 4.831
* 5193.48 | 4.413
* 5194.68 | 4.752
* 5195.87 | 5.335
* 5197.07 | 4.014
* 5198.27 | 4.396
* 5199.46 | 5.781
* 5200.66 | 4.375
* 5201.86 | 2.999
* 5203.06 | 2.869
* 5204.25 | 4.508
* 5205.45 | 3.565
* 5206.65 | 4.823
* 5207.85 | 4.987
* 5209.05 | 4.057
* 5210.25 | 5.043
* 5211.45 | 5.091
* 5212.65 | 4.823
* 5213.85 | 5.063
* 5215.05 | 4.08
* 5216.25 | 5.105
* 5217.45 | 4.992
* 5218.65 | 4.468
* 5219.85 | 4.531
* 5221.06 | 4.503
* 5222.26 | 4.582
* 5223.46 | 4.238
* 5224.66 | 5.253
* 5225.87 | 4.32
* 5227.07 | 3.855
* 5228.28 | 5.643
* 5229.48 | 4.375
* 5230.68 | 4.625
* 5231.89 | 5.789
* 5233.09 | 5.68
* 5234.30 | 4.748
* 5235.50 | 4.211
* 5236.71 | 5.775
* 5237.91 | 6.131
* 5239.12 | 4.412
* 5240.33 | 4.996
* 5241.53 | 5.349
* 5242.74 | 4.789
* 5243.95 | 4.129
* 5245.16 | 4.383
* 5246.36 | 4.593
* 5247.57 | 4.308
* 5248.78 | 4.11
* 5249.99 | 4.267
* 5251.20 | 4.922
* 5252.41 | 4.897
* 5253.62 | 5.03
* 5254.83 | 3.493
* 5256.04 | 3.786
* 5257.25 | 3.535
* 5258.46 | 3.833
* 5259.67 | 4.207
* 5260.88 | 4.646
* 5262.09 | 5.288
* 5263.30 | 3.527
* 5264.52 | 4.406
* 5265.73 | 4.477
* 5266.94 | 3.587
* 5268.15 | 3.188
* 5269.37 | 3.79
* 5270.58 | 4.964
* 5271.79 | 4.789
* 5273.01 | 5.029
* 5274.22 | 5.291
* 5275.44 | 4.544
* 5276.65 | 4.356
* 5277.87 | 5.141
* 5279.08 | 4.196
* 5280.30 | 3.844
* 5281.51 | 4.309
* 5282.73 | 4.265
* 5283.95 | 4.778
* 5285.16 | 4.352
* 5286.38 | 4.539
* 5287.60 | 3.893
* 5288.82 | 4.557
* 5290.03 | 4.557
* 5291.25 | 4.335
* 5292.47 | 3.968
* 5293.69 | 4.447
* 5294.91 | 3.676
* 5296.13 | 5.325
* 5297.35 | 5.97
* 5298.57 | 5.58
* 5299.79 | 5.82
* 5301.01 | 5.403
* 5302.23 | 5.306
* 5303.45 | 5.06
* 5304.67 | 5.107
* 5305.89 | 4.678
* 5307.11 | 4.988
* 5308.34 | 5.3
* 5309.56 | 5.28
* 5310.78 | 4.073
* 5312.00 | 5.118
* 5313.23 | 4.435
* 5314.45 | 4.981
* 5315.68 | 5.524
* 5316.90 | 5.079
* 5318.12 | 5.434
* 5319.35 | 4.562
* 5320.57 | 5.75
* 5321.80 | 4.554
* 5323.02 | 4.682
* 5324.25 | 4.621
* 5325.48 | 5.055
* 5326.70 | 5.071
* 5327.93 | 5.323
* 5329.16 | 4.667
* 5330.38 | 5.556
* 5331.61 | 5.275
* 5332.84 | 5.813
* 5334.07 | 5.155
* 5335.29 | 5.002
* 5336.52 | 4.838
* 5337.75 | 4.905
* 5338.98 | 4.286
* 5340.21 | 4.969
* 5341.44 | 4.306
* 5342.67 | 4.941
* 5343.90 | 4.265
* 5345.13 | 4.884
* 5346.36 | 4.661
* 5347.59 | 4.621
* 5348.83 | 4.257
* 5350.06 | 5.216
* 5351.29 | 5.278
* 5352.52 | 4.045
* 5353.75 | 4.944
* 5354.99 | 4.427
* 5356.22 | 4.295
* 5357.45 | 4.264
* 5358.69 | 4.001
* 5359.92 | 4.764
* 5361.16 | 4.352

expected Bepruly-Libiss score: 50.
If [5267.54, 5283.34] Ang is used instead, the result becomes 74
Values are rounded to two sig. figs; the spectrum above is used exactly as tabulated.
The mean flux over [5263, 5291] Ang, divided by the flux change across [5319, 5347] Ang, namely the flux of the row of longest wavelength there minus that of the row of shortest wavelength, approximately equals 44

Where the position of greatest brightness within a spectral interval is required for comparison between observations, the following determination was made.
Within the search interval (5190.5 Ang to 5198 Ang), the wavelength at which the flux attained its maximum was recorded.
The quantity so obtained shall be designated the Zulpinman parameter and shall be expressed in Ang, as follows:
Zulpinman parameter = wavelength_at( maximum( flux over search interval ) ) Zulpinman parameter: 5195.87 Ang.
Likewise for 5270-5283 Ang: 5274.22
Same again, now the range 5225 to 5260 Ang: 5237.91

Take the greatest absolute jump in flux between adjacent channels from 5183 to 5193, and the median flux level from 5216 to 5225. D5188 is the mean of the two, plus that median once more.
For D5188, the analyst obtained 7.5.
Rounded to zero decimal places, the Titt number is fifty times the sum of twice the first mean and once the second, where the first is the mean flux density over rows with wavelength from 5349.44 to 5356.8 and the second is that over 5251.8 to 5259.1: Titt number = 675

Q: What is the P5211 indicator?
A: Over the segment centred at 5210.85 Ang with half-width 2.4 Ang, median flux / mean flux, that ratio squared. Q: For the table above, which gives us 1.077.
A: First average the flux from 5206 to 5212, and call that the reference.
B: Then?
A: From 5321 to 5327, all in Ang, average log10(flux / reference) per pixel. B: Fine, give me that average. 0.00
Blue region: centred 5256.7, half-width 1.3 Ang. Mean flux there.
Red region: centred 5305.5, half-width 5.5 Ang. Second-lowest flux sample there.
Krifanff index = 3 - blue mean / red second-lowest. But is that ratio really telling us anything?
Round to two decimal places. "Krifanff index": 2.22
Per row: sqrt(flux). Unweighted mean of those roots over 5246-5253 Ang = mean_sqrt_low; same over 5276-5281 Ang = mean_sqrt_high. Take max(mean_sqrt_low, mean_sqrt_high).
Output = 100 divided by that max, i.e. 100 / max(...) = 47.1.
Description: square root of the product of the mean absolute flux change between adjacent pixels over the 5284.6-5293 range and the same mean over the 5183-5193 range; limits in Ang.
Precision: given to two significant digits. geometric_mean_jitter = 0.37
